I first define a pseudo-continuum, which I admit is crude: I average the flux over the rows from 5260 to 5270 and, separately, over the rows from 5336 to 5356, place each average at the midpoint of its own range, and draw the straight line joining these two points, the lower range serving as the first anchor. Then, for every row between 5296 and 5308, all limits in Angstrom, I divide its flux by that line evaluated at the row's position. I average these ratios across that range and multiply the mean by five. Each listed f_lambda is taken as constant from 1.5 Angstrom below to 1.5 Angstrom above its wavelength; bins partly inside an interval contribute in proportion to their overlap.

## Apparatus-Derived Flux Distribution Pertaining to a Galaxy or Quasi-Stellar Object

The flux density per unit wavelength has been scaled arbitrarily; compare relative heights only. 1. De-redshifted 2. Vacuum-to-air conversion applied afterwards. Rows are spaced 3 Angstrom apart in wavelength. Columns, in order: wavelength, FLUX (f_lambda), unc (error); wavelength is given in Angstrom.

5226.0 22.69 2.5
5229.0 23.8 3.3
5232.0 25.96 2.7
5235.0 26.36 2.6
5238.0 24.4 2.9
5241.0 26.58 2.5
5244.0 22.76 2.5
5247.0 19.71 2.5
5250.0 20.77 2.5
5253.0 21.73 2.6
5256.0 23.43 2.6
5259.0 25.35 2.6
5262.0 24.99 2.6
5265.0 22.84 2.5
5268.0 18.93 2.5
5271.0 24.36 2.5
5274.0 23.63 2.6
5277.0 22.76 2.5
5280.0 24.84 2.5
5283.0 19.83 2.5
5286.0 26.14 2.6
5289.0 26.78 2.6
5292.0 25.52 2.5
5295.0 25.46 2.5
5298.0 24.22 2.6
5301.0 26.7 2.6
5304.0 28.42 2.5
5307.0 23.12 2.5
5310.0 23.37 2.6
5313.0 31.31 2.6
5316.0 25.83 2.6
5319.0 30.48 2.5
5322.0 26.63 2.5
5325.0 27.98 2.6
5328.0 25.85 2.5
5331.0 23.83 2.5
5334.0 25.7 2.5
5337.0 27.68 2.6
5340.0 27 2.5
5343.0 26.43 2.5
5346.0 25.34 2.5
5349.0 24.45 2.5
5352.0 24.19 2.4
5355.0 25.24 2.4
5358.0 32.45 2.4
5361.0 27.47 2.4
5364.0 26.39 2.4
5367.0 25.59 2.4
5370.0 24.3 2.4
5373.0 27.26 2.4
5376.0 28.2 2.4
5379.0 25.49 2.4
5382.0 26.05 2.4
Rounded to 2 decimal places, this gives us 5.36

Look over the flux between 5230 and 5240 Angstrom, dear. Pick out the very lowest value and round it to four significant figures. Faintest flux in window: 24.40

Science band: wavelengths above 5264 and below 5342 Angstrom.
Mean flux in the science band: 25.4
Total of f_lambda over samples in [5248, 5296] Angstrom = 377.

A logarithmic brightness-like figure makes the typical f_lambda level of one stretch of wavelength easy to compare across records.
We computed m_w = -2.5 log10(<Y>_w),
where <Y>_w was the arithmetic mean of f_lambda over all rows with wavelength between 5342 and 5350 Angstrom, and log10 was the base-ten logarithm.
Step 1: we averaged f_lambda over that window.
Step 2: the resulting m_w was -3.51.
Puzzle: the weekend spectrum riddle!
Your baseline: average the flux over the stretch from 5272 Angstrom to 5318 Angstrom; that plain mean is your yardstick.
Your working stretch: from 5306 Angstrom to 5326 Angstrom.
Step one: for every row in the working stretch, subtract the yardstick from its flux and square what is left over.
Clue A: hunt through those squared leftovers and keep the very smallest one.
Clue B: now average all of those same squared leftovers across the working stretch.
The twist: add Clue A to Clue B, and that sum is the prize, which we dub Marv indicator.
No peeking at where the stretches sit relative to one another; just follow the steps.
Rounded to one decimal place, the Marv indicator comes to 12.3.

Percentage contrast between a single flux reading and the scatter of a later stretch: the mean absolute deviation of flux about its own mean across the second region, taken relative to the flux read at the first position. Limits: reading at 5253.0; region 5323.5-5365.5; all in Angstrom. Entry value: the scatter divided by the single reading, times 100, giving 6.9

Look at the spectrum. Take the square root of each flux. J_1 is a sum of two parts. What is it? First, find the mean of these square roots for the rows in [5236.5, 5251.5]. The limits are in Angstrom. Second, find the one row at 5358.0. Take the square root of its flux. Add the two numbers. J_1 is 10.5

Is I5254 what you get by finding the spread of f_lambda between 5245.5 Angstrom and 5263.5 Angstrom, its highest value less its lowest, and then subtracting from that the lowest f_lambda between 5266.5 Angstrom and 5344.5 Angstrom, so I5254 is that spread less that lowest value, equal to -13.3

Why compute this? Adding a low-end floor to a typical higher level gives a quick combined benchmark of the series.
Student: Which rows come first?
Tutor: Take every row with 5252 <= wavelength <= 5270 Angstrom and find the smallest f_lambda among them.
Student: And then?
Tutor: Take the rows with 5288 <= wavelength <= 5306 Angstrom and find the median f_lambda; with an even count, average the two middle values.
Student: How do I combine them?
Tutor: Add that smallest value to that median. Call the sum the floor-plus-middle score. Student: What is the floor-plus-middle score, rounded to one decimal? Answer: 45.0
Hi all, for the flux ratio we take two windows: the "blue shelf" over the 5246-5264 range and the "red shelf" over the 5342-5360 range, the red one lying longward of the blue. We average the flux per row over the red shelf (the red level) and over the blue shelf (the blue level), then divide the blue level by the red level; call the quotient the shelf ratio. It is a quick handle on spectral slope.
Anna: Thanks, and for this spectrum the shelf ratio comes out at 0.86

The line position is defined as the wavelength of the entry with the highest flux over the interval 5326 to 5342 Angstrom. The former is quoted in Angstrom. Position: 5337.0 Angstrom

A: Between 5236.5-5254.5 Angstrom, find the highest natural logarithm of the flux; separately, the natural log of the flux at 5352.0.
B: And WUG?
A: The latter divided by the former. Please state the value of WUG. 0.97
